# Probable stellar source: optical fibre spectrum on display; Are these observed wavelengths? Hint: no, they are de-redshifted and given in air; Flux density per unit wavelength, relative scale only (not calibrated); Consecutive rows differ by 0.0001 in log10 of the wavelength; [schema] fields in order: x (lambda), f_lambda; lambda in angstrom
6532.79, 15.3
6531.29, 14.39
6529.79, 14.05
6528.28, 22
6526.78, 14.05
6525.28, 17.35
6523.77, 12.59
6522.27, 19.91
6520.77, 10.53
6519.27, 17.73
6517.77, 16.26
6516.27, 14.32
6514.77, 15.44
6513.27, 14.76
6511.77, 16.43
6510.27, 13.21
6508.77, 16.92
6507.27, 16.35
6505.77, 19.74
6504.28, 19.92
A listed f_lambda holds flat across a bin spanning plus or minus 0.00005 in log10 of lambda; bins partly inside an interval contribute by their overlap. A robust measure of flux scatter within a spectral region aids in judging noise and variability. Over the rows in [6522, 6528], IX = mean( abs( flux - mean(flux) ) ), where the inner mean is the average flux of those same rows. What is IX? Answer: 2.7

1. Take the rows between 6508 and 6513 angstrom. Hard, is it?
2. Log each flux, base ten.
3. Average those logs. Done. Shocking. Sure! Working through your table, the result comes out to 1.19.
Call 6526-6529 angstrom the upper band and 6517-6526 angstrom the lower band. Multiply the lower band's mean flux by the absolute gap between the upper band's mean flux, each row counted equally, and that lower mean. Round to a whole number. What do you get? 36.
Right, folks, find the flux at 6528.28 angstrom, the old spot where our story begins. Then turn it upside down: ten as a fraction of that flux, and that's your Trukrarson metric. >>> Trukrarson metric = 0.45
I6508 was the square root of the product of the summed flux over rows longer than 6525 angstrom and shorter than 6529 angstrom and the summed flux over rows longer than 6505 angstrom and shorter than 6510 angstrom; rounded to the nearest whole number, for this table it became 53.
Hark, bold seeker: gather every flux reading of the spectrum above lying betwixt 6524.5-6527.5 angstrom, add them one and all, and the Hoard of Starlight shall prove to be 31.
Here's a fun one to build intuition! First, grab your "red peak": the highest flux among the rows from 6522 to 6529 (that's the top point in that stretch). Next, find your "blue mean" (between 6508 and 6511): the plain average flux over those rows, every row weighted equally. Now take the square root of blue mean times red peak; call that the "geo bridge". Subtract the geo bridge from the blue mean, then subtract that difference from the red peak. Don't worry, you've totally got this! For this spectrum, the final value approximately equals 25.1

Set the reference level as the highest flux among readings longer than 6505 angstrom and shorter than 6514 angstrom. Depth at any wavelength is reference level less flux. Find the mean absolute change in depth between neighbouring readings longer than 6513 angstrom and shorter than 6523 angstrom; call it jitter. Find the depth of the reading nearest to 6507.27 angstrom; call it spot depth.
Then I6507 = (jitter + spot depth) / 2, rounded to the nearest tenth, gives 3.5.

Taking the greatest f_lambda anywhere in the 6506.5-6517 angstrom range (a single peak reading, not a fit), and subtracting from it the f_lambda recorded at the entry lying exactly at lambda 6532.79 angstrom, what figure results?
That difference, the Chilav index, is 2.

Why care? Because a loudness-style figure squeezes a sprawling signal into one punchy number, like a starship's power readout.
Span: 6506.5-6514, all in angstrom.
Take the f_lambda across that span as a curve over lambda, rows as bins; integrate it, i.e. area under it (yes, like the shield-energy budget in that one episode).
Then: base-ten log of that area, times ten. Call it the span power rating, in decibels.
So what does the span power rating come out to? 21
